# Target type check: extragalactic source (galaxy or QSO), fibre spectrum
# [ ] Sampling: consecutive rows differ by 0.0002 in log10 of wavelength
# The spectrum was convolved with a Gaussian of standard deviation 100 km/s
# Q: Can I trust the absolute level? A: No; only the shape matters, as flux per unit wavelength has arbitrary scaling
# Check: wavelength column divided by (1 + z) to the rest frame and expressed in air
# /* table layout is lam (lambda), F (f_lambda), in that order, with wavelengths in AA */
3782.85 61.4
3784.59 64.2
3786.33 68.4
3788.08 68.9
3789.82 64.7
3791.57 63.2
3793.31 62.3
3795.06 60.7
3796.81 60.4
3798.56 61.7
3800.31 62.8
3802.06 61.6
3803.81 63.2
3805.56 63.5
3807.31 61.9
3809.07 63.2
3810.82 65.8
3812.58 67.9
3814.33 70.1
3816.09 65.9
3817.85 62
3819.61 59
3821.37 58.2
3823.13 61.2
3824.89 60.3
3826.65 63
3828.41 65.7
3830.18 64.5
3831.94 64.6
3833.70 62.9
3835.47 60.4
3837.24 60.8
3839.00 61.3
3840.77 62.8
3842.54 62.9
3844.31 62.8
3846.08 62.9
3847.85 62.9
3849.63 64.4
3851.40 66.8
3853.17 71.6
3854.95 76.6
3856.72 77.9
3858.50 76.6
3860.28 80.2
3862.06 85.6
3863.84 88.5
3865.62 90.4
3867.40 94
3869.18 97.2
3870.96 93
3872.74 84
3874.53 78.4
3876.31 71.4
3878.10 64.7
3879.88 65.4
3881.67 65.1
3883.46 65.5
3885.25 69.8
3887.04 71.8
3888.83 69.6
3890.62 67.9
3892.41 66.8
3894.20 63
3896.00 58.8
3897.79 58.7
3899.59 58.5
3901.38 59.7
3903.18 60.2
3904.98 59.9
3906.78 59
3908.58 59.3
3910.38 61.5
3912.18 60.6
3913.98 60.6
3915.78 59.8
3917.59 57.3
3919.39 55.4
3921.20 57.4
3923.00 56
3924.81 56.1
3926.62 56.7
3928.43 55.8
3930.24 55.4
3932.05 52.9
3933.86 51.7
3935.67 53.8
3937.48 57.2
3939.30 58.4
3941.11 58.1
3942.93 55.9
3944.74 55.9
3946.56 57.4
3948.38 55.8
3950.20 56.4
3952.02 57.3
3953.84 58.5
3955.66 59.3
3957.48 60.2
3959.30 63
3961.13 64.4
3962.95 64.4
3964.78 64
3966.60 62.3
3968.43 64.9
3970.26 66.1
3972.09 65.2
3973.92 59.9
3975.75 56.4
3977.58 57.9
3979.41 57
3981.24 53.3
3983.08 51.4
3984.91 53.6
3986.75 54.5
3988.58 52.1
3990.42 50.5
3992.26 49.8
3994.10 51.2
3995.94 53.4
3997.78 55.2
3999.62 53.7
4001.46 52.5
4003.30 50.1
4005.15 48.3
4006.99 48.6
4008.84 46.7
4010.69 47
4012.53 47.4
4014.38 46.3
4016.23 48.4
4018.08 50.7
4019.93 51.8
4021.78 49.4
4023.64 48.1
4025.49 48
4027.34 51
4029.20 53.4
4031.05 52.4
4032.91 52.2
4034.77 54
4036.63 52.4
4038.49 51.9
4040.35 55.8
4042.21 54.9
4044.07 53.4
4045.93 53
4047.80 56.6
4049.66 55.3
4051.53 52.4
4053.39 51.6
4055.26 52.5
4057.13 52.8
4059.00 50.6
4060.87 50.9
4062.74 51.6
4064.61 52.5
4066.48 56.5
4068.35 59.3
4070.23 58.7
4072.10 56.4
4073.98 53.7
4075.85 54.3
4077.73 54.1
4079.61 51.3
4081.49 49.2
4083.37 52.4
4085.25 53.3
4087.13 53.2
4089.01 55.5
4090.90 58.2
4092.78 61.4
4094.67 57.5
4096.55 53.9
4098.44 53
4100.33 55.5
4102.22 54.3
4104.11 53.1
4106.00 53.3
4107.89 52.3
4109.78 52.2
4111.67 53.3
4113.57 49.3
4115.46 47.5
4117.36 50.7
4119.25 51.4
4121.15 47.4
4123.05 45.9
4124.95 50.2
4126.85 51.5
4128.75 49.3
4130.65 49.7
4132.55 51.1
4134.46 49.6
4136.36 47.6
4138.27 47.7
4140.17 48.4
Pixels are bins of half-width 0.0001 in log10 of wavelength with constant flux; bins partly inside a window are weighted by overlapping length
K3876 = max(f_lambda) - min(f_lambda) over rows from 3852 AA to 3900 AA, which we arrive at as 38.7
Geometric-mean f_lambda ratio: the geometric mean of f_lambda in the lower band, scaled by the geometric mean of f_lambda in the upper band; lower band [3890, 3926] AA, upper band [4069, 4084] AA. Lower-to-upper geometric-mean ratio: 1.11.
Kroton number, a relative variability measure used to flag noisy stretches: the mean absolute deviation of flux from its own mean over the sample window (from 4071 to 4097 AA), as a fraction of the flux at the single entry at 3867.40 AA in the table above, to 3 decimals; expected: 0.024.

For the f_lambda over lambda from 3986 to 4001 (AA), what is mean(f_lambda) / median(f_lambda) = 1.00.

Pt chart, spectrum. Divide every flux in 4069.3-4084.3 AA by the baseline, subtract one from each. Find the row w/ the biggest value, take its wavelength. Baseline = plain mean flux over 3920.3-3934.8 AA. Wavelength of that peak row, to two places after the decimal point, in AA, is 4070.23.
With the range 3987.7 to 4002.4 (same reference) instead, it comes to 3997.78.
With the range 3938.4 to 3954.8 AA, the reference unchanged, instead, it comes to 3953.84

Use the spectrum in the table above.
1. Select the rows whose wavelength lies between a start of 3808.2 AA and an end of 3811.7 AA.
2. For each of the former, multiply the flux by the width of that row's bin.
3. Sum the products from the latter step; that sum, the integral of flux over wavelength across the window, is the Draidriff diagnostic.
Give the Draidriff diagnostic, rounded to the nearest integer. 226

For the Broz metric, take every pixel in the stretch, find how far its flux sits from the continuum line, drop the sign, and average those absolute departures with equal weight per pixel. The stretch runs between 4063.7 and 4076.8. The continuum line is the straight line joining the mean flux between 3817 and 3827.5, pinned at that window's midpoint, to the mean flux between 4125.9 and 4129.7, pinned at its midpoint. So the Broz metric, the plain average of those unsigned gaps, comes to 3.6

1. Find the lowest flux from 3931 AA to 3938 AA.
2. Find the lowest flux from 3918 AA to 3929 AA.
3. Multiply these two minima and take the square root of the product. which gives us 54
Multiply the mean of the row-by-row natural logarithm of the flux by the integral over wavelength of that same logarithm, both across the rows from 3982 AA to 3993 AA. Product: 172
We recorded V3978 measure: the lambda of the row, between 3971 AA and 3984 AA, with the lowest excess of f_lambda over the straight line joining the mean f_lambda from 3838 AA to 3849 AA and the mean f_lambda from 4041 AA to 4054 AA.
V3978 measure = 3983.08 AA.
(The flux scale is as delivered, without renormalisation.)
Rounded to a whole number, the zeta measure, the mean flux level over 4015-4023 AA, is 50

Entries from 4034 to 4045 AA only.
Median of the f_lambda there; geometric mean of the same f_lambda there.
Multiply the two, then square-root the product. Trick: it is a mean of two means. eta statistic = 54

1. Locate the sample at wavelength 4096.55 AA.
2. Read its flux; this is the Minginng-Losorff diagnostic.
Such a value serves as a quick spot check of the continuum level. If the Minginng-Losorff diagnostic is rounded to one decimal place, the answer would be 53.9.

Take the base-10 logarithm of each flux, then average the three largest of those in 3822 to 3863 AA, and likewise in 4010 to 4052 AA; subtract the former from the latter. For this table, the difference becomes -0.162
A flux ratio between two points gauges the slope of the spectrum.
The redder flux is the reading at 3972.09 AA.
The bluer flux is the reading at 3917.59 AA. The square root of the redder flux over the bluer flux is 1.07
